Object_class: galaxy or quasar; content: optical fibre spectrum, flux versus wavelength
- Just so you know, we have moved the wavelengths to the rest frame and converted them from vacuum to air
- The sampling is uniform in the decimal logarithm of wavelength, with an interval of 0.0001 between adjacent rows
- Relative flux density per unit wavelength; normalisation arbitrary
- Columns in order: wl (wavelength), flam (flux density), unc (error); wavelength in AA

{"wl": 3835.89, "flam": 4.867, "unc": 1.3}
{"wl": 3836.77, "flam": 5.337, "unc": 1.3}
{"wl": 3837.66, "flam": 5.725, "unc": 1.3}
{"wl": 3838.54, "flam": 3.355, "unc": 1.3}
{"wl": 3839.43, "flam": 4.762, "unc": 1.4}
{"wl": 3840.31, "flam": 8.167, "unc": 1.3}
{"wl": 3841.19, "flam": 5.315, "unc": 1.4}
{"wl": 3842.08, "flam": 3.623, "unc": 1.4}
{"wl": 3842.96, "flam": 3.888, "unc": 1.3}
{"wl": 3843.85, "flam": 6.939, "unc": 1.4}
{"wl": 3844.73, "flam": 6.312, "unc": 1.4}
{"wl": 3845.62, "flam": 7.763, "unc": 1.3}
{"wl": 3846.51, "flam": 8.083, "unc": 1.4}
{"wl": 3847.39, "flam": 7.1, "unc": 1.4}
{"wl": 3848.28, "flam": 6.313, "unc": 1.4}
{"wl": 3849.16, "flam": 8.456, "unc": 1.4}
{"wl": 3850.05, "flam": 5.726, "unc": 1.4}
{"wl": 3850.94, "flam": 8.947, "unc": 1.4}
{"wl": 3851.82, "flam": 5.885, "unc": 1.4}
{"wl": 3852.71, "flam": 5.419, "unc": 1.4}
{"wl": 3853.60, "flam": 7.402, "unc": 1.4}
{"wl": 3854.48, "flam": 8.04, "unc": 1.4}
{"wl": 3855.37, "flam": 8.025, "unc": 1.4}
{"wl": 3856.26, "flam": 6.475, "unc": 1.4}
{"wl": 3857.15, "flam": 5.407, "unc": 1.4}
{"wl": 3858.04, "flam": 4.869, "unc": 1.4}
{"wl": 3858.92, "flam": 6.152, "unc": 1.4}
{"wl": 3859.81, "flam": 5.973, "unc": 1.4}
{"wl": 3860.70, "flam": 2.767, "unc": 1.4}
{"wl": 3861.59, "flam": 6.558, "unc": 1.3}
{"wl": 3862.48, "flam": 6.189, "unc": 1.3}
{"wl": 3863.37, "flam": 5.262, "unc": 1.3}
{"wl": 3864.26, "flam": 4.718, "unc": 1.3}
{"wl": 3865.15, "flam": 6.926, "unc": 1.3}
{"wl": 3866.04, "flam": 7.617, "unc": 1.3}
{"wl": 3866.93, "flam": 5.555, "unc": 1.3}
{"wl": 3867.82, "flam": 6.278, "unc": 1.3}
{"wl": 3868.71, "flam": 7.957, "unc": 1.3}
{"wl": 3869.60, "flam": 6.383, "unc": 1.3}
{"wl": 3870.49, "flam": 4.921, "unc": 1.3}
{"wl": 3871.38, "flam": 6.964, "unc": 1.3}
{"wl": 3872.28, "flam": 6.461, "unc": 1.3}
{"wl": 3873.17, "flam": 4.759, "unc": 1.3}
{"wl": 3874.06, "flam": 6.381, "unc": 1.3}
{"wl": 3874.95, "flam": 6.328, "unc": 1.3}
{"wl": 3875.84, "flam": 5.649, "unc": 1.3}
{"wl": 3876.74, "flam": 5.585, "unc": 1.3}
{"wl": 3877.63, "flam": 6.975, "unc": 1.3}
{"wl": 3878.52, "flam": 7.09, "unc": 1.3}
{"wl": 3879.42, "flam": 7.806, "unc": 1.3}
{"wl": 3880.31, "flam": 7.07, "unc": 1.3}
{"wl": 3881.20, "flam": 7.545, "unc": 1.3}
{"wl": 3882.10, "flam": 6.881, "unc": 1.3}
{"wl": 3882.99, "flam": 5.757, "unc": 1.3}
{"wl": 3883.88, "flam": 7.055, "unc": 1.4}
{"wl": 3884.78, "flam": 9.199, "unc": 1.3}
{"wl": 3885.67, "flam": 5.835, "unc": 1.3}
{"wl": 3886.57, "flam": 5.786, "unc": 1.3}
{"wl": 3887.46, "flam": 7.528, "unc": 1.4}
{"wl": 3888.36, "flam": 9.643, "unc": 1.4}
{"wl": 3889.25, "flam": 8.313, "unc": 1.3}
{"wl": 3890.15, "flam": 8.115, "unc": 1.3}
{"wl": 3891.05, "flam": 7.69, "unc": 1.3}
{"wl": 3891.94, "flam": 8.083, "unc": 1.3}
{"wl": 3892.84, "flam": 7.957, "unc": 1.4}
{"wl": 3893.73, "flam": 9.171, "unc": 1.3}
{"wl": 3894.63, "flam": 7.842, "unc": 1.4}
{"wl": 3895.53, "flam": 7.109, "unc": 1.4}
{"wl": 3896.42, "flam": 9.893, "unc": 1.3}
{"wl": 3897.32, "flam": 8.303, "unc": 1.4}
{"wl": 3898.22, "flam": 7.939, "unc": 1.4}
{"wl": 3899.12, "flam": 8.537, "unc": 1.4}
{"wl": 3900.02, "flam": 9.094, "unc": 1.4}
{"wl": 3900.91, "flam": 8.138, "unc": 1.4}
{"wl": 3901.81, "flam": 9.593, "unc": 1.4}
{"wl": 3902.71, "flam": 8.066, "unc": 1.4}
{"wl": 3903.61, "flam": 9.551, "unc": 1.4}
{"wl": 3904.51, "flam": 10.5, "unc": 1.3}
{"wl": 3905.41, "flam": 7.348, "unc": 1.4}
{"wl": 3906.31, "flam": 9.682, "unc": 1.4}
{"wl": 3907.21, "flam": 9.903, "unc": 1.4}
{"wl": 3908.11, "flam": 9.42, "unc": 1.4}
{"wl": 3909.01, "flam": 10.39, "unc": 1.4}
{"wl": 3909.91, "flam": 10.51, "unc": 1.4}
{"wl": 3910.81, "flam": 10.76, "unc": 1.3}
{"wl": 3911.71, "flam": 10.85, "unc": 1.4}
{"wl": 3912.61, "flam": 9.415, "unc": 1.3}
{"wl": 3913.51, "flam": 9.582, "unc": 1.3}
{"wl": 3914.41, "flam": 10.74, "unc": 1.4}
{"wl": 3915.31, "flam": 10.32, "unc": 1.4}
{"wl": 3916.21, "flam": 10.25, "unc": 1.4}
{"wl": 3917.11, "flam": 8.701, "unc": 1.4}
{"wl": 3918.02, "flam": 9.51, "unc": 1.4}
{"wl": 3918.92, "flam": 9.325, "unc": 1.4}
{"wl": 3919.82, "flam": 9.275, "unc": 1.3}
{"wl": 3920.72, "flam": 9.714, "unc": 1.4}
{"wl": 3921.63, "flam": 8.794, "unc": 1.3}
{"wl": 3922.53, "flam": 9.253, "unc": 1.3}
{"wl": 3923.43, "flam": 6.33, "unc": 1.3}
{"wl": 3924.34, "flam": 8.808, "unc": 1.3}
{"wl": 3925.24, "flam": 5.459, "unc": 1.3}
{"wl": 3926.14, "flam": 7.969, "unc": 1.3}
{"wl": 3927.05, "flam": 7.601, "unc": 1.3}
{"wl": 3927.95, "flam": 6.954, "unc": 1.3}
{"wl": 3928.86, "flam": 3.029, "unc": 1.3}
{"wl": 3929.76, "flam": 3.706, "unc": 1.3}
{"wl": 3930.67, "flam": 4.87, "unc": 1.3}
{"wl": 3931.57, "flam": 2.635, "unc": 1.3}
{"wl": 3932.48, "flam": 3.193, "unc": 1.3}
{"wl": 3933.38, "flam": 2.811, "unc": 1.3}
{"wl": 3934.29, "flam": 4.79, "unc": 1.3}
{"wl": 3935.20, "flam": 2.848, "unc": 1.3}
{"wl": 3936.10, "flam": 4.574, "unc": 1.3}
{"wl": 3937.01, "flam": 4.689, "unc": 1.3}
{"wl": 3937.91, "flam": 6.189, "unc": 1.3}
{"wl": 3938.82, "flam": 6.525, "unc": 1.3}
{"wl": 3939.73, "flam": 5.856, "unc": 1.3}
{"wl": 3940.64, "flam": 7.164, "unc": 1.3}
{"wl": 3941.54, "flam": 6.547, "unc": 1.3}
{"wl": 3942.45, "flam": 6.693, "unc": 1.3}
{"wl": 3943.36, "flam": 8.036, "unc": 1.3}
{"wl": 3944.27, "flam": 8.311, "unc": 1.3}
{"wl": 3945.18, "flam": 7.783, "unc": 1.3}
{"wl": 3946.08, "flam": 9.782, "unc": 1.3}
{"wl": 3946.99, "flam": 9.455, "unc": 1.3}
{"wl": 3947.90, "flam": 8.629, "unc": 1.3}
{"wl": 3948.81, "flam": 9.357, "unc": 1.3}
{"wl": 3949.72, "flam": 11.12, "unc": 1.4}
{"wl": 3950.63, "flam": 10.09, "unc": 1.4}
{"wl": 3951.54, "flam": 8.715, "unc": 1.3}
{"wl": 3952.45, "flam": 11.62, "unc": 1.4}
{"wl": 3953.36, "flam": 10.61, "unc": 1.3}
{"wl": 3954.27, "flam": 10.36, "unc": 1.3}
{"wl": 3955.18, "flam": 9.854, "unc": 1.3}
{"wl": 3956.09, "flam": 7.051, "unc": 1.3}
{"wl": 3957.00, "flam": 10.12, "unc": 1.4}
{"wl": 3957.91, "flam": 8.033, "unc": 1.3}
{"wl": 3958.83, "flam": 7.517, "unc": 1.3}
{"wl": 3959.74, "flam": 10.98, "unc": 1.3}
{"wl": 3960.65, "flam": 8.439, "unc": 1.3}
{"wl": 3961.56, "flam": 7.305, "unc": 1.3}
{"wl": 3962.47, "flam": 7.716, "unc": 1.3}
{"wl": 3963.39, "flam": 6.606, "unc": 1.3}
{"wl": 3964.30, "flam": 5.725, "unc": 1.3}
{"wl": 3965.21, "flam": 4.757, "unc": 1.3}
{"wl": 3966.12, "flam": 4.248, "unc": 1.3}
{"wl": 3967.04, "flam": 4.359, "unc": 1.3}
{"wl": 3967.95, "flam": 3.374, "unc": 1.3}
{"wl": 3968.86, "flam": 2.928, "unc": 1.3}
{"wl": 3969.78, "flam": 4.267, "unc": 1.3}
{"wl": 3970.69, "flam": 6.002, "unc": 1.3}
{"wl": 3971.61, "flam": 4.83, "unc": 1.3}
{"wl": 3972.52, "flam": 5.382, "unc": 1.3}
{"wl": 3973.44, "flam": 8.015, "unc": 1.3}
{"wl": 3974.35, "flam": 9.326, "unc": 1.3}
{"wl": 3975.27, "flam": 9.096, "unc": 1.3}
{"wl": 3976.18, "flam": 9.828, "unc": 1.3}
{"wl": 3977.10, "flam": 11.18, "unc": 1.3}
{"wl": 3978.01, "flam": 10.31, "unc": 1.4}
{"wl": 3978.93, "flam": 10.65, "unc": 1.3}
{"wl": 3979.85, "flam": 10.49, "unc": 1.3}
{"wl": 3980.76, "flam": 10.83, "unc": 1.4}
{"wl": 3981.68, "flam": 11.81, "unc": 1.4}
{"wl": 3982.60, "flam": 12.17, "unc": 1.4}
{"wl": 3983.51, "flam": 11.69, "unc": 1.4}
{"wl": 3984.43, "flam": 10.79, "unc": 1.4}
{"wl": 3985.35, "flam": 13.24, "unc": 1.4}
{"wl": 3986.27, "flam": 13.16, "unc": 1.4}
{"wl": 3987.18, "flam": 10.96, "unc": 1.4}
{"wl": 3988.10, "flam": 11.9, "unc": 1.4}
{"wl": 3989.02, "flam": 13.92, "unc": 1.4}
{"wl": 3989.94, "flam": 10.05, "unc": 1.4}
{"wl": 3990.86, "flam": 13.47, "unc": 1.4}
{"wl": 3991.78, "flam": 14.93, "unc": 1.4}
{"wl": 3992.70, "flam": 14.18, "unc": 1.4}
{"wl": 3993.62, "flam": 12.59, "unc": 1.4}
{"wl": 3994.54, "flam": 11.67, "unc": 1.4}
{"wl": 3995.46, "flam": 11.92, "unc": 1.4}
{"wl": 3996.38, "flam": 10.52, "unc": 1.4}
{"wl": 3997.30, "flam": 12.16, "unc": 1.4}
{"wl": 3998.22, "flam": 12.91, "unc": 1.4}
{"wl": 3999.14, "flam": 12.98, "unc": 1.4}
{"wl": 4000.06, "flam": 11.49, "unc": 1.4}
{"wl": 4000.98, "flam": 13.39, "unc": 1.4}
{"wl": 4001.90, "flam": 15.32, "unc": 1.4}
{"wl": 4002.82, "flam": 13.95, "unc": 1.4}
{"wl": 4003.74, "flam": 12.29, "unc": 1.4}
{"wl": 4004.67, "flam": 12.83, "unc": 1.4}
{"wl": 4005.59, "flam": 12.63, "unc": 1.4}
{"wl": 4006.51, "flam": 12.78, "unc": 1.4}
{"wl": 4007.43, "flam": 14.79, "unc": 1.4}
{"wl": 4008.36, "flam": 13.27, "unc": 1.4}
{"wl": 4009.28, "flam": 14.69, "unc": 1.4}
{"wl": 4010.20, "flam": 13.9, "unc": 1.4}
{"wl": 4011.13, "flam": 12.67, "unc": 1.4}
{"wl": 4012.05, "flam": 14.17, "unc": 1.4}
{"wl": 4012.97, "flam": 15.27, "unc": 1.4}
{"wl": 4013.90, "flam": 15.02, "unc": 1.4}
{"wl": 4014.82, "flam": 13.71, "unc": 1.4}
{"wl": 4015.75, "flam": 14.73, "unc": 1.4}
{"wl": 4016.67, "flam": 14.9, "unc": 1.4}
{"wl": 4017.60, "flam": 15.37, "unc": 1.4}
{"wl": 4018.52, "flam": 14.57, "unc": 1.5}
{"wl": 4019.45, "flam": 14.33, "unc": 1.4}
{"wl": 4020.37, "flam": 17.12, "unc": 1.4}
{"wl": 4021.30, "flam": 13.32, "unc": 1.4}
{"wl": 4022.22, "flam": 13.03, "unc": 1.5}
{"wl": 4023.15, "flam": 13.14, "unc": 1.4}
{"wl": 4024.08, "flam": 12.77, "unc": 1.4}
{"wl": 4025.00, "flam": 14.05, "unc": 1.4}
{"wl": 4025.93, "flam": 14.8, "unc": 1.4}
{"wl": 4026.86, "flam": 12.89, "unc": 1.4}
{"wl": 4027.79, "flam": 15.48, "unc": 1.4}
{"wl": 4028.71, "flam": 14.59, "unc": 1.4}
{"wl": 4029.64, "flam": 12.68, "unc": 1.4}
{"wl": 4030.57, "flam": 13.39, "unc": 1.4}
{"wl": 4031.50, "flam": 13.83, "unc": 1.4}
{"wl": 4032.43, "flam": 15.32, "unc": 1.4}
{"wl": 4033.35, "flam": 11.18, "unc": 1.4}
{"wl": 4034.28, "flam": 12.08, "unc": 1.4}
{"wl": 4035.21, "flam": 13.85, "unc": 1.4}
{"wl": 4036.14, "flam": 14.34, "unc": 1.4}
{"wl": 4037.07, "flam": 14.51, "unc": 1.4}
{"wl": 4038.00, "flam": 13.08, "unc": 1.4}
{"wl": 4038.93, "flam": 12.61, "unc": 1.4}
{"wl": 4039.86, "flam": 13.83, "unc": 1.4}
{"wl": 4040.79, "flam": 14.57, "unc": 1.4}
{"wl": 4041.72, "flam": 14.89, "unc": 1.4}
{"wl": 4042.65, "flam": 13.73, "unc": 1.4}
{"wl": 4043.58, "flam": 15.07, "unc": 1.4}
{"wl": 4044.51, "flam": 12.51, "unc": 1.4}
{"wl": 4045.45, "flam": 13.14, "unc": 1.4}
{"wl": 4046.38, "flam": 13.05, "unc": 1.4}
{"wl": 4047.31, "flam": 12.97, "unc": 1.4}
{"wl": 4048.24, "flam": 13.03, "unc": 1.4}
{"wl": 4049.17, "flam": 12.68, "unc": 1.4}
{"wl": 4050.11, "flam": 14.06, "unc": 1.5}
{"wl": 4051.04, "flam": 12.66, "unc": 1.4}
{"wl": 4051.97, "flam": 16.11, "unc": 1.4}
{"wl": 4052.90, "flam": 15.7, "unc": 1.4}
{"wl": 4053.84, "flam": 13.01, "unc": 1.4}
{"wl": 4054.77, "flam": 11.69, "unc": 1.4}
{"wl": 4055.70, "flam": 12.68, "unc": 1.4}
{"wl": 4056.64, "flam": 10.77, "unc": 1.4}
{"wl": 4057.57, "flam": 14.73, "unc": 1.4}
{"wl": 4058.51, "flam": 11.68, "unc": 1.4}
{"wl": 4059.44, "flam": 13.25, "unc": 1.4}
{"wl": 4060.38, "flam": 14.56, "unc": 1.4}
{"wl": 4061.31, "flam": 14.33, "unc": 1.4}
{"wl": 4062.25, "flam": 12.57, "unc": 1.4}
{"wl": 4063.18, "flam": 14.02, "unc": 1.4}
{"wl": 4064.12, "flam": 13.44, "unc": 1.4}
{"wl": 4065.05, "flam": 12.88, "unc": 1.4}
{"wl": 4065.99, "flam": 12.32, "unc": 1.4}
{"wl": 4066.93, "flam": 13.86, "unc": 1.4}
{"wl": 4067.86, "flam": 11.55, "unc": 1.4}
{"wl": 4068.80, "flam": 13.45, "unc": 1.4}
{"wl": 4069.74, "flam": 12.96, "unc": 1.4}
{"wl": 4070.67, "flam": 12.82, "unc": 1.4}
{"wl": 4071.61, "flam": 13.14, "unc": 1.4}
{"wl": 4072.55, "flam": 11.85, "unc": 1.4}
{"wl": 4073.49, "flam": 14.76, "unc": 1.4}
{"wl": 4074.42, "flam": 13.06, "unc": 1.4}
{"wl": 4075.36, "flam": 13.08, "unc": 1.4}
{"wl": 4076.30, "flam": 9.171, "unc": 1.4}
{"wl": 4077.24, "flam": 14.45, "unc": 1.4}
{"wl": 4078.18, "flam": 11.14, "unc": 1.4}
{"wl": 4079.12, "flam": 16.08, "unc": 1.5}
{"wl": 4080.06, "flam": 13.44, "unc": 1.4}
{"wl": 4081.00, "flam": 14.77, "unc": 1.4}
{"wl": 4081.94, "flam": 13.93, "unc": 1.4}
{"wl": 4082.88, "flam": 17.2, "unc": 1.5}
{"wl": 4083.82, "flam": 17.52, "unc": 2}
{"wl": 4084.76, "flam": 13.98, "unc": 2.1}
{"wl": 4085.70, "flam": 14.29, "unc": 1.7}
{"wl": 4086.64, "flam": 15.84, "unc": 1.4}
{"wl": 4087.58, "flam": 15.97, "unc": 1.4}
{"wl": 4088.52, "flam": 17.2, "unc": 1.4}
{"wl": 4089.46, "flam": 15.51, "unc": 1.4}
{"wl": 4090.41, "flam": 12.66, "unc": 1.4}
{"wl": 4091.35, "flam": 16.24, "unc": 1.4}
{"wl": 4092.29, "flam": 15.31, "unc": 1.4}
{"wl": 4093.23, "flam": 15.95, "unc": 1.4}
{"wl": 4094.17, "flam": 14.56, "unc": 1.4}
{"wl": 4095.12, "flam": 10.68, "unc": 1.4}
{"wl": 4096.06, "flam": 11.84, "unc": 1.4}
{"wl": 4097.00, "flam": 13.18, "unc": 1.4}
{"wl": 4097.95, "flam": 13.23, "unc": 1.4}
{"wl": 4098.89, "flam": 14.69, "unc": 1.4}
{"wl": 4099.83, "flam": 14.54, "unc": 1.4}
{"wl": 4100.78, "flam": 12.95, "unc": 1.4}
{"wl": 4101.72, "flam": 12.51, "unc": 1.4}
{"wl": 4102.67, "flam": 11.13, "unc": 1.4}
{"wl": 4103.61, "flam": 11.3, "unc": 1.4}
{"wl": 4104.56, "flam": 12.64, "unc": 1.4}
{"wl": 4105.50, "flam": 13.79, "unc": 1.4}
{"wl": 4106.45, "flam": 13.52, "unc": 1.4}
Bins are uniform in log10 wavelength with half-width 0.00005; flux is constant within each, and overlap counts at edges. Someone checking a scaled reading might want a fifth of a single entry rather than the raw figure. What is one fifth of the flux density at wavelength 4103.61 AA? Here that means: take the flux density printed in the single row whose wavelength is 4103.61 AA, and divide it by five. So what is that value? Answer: 2.3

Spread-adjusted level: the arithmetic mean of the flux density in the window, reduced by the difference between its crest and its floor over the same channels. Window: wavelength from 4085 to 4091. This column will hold 11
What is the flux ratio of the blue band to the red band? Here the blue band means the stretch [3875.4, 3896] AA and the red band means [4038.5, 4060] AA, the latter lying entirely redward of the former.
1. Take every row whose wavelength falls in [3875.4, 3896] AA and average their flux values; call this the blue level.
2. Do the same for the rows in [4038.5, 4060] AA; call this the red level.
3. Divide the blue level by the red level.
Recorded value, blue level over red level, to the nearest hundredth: 0.55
